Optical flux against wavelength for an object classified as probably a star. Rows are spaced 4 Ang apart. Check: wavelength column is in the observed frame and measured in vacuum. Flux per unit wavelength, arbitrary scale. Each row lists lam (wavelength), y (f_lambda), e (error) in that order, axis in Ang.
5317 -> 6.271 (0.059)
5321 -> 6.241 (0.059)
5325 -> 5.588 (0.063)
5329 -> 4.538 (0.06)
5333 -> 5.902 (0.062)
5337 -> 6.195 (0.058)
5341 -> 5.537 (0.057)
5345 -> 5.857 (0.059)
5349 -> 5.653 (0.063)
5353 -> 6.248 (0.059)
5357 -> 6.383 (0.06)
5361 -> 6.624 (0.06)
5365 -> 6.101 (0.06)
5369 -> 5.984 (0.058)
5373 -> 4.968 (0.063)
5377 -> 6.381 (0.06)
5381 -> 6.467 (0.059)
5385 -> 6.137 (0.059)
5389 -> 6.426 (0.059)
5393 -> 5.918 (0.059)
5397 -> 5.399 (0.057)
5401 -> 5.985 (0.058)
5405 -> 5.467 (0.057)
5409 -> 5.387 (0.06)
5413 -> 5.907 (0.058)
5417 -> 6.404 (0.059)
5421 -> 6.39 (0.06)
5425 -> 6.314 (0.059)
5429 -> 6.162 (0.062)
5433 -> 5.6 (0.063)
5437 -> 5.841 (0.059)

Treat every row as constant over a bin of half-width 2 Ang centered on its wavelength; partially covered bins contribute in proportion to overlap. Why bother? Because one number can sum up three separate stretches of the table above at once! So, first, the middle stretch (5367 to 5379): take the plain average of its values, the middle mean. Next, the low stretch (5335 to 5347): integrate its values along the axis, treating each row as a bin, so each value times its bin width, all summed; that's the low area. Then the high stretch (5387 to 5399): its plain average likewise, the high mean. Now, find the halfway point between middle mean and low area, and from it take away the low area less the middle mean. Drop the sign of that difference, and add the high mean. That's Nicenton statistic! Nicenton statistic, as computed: 32.4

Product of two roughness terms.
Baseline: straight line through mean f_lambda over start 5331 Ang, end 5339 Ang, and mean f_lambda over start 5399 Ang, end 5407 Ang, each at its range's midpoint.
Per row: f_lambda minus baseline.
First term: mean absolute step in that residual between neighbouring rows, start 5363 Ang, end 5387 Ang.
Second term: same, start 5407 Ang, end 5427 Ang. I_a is 0.16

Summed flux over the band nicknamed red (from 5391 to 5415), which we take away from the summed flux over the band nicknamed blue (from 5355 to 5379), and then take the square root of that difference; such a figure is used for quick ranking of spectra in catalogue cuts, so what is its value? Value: 1.5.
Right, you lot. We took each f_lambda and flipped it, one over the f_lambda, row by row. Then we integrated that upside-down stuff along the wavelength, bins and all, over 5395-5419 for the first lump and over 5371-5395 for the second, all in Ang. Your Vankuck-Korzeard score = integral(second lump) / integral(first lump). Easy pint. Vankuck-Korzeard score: 0.96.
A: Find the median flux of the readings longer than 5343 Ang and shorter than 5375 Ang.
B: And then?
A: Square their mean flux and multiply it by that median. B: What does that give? 216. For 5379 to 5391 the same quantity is 259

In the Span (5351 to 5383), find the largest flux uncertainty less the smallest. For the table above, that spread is 0.0050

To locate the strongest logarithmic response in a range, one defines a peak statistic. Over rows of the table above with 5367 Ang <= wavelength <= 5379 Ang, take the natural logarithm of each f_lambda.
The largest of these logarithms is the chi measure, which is 1.85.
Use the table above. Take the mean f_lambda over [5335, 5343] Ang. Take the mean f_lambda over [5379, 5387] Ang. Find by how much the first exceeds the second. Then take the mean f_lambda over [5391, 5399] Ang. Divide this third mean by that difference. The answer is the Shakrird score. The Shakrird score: -13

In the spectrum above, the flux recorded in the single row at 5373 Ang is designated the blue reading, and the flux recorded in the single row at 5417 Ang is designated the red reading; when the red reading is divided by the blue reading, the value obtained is 1.29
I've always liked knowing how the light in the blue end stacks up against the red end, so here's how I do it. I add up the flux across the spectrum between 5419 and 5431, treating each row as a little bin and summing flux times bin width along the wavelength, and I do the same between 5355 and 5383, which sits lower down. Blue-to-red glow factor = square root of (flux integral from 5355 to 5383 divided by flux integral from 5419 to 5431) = 1.5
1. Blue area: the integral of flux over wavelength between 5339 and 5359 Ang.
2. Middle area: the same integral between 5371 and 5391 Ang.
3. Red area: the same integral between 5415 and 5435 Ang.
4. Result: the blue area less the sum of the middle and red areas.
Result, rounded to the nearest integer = -126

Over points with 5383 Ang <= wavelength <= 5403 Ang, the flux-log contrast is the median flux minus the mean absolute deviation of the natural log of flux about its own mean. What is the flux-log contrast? 5.9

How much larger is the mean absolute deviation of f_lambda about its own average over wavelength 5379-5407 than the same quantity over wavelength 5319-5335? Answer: -0.19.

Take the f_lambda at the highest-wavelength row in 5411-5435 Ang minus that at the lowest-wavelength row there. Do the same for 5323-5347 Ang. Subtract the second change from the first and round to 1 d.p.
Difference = -0.6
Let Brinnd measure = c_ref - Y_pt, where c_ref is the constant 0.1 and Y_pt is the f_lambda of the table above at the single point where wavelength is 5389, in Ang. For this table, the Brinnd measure -6.33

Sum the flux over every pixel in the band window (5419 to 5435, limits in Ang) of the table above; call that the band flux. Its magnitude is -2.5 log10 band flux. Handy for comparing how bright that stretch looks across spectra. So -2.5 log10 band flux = -3.47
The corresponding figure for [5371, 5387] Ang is -3.45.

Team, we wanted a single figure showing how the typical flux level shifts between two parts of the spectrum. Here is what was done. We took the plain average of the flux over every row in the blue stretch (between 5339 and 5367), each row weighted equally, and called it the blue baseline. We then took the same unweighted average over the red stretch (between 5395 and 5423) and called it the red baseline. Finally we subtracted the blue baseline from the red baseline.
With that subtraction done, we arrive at -0.21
